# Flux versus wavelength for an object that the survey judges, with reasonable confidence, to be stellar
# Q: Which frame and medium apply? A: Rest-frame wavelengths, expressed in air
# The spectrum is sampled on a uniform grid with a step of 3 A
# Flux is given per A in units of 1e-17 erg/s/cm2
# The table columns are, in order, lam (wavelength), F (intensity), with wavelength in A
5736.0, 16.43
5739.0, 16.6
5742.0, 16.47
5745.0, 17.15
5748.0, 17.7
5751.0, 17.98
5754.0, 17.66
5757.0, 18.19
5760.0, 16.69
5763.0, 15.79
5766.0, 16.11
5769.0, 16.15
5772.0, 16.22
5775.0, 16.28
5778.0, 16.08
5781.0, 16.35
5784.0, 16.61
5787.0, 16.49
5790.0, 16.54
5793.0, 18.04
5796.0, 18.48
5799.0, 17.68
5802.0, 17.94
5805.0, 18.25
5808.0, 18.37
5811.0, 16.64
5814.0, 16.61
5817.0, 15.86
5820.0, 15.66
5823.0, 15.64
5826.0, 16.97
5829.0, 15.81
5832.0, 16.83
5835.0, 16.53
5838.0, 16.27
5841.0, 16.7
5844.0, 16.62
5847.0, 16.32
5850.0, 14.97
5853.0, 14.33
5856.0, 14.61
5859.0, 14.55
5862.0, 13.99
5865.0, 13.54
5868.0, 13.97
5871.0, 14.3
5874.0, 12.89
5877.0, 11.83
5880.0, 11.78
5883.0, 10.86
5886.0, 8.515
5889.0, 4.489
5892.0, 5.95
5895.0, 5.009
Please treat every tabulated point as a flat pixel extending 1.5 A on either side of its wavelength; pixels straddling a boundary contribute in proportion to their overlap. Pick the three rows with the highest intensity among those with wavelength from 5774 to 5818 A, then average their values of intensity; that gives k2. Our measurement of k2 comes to 18.4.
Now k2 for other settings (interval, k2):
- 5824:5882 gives 16.8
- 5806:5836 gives 17.4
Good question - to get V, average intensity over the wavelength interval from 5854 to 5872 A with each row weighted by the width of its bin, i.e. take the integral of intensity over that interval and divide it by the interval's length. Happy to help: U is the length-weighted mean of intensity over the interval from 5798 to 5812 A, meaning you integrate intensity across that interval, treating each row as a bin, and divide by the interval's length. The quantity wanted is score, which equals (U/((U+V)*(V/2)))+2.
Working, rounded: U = 17.8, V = 14.2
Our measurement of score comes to 2.08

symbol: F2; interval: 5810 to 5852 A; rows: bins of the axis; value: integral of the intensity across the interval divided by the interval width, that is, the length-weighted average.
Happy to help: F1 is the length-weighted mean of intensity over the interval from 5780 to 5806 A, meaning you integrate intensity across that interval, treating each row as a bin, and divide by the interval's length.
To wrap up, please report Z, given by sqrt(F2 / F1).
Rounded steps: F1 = 17.4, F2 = 16.2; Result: 0.97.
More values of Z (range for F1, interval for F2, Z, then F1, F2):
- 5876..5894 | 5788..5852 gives 1.39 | 8.7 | 16.8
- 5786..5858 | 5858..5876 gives 0.91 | 16.6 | 13.8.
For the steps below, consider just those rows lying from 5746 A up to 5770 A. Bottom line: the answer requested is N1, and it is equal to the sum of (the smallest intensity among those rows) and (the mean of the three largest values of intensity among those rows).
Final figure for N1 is 34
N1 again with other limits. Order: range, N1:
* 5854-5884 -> 25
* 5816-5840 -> 32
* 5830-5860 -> 31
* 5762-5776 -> 32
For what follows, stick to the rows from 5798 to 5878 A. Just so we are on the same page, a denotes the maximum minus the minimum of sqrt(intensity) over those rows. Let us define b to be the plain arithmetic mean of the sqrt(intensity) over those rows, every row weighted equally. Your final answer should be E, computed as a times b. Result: 3.3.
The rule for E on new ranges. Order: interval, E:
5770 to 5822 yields 1.4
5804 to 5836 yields 1.4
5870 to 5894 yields 5.2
